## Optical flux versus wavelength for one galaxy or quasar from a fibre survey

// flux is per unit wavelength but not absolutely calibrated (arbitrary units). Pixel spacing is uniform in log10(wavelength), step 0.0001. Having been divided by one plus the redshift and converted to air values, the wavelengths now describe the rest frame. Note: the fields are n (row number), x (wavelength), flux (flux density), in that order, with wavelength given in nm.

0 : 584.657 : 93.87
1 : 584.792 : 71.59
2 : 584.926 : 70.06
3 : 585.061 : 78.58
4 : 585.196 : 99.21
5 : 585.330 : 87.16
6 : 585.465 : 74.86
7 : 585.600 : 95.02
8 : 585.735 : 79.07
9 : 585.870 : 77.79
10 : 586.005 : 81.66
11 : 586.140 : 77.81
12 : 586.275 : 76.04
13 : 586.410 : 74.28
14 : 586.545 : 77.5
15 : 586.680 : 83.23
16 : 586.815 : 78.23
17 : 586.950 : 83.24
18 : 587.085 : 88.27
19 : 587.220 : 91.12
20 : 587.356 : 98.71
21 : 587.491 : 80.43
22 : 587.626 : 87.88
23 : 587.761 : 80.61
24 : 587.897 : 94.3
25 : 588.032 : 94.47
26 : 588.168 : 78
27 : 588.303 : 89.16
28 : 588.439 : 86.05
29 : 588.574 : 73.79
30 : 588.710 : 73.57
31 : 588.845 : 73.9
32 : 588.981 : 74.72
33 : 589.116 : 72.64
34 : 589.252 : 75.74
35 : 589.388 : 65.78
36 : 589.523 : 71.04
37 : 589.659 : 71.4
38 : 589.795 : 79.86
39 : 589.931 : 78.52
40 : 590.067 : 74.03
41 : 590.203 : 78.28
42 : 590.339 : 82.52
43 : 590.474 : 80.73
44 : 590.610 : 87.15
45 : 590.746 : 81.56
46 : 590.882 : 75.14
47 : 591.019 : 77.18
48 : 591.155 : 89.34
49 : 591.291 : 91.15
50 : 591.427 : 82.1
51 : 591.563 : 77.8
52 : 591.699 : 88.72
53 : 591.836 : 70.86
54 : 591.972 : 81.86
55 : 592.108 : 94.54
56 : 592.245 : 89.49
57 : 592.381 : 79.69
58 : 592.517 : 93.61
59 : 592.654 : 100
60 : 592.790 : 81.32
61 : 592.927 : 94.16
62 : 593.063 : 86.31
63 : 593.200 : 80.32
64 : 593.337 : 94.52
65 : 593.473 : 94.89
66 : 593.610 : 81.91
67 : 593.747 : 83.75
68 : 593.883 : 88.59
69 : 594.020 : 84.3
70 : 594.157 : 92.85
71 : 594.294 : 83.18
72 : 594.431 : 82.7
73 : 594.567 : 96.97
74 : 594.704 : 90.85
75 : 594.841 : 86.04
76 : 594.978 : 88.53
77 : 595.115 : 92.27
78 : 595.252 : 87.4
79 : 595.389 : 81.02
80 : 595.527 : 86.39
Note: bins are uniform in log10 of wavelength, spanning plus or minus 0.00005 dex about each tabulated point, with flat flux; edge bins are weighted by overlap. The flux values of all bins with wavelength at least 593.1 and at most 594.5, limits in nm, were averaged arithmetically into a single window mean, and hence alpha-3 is 86.7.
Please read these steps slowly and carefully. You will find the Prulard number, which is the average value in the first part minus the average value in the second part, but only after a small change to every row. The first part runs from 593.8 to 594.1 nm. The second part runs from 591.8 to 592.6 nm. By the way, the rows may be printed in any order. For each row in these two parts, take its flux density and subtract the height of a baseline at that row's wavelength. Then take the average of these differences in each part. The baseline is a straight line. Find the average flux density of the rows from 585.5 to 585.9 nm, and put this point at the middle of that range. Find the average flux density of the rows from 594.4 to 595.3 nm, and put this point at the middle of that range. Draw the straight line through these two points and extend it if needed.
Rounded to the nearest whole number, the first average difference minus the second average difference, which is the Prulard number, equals 0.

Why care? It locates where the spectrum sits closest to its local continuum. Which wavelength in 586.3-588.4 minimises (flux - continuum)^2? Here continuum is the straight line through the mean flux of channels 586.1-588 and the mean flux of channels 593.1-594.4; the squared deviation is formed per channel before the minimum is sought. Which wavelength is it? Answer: 586.680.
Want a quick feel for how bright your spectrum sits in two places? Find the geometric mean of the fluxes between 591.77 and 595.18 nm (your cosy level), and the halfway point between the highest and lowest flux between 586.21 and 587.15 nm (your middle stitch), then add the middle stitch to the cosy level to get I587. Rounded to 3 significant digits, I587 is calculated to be 169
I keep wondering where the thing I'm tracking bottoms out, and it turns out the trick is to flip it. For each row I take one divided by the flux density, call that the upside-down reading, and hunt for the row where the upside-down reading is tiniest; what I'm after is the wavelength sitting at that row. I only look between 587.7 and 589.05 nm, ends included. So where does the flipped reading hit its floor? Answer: 588.032 nm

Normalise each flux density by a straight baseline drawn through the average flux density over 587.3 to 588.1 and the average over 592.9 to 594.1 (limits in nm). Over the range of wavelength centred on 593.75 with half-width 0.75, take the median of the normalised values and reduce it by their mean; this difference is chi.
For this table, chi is -0.026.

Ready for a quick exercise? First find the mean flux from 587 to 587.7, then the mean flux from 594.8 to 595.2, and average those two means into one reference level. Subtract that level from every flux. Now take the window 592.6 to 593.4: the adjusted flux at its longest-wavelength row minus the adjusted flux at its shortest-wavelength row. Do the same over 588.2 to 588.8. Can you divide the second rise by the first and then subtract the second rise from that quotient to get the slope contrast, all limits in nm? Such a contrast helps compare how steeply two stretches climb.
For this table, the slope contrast 18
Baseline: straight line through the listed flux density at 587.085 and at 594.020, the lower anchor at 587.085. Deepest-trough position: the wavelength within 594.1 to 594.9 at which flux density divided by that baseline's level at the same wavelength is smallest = 594.431 nm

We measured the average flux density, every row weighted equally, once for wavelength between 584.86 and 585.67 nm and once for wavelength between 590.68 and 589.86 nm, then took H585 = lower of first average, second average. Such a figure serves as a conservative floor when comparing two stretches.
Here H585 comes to 80.2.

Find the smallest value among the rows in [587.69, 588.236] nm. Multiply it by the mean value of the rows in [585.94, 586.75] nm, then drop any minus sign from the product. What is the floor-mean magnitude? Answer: 6117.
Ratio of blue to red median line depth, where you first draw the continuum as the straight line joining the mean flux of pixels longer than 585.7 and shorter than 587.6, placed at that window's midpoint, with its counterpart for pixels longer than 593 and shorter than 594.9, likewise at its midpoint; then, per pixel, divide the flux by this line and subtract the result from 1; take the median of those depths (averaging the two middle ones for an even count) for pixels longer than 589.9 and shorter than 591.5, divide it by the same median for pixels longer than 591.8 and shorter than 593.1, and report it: -3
